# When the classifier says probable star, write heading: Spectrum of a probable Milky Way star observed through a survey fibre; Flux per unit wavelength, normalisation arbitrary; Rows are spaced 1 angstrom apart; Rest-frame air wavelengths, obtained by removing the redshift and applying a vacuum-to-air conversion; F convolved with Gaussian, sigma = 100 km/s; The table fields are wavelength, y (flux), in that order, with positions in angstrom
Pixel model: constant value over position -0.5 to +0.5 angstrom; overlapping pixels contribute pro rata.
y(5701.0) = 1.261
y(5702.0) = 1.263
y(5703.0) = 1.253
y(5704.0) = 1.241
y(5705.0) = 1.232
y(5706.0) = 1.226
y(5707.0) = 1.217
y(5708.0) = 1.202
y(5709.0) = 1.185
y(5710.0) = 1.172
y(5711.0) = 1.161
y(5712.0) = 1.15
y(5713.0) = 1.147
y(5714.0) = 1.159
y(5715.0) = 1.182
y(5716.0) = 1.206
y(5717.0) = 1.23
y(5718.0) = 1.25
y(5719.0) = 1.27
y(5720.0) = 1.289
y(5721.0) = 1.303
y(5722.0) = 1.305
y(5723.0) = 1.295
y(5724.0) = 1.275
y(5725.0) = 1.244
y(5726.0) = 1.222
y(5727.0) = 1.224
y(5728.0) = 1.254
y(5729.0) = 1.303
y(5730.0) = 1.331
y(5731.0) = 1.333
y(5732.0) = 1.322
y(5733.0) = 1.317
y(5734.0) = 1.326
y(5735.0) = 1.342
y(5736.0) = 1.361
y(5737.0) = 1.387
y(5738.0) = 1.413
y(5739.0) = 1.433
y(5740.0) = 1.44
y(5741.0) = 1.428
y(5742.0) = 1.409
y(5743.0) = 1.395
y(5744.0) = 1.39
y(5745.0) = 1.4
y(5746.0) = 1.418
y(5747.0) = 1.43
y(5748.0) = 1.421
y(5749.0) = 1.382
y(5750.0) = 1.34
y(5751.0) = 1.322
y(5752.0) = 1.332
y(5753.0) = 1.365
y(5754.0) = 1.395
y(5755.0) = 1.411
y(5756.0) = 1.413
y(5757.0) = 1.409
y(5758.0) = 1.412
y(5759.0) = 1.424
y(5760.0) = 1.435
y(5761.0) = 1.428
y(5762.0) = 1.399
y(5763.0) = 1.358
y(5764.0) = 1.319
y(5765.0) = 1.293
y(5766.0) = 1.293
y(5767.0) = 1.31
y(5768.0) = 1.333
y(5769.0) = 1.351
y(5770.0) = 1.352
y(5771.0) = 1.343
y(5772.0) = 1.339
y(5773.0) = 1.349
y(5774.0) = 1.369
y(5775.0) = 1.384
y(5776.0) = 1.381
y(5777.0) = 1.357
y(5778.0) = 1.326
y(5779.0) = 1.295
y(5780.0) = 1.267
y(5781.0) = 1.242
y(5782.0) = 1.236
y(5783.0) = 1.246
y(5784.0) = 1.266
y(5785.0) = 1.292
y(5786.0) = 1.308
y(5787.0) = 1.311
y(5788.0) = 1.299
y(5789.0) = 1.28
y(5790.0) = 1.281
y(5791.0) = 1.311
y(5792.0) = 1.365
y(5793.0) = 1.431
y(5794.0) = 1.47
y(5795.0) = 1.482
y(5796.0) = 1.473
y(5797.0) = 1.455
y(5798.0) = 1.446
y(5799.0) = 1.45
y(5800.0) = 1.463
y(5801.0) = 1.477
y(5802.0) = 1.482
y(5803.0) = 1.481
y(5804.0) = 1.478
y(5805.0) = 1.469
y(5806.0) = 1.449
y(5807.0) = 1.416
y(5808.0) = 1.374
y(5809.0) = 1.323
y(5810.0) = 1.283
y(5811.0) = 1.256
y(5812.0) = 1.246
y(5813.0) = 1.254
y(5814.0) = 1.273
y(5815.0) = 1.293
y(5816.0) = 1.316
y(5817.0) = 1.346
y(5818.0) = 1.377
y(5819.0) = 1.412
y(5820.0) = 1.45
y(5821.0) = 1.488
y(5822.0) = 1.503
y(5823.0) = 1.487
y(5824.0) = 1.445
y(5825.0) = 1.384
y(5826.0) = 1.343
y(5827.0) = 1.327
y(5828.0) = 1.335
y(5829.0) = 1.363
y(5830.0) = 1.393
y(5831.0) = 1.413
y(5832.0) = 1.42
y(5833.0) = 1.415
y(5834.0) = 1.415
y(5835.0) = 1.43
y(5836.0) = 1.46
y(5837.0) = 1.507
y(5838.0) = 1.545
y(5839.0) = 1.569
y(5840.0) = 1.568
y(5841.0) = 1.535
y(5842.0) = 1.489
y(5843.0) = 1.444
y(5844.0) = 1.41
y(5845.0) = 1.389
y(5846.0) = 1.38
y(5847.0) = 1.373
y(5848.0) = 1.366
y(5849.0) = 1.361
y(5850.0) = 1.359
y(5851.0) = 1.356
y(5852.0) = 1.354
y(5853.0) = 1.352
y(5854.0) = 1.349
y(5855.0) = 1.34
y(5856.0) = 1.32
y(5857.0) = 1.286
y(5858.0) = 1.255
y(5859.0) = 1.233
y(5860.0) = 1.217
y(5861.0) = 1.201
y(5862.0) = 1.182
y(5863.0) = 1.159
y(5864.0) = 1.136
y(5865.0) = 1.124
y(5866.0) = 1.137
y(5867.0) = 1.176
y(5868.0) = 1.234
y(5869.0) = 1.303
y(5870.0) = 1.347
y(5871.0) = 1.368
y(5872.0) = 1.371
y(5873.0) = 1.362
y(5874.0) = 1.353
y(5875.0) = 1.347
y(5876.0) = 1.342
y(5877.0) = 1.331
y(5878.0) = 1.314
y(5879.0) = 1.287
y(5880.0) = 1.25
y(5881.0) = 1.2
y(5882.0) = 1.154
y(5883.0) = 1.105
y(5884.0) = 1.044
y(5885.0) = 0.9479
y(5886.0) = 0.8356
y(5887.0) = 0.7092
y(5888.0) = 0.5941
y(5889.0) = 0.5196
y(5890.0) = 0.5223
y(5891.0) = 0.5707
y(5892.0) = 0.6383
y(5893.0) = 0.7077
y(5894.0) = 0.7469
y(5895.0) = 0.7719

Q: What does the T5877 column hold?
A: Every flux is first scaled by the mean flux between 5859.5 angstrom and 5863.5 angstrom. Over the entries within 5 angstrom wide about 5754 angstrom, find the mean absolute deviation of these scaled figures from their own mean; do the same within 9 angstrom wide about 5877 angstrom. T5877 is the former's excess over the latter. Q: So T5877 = -0.0125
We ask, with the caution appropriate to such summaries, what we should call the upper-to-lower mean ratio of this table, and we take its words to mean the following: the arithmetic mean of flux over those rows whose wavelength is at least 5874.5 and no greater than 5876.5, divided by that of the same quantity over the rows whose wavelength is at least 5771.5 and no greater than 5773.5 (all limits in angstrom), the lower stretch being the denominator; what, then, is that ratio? 1.00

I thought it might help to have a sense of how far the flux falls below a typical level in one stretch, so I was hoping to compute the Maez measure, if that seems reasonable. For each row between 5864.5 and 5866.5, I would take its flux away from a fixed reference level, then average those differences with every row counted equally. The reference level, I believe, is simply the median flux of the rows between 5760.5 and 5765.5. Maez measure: 0.23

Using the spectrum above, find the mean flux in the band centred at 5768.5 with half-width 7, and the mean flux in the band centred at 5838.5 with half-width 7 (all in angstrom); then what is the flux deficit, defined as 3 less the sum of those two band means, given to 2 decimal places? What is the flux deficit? 0.19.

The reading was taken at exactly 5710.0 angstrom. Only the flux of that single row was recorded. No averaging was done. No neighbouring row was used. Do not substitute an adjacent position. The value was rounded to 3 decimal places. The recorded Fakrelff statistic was 1.172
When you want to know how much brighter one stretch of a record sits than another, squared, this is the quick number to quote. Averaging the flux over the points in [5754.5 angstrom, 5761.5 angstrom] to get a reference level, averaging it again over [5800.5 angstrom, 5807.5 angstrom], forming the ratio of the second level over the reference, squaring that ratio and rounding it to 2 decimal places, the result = 1.07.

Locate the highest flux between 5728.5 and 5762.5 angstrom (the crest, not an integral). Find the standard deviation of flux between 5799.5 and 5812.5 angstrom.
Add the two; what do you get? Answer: 1.53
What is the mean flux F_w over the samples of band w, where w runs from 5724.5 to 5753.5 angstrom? 1.35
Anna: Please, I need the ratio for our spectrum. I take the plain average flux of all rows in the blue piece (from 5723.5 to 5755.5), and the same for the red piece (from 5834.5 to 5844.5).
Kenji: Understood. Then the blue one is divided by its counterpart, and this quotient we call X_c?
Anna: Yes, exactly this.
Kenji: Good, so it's 0.91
